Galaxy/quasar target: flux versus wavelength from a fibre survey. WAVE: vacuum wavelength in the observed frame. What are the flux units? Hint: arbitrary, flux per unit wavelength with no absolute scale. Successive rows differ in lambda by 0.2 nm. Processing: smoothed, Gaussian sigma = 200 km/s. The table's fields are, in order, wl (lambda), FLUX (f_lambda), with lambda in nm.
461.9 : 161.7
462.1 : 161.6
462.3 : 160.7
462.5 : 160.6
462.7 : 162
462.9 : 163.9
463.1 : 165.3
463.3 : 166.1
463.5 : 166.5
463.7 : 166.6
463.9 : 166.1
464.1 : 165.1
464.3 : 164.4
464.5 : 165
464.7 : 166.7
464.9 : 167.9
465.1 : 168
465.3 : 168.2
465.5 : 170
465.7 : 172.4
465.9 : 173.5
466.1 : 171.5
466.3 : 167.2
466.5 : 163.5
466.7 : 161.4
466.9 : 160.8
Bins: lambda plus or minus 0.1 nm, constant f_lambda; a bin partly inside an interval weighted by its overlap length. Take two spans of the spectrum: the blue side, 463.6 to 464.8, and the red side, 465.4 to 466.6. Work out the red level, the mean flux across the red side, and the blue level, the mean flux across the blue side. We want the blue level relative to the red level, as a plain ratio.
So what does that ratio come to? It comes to 0.976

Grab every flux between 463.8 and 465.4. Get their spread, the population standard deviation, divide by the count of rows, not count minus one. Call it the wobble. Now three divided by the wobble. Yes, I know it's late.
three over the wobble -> 2.1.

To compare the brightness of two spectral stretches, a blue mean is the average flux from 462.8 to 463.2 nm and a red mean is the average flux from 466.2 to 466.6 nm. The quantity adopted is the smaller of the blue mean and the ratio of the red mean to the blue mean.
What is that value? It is 1.00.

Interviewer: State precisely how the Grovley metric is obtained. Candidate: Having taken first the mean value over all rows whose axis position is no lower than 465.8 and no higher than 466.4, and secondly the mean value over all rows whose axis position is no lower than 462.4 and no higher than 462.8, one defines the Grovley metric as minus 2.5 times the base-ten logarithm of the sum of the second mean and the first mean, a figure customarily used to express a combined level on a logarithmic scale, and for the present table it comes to -6.30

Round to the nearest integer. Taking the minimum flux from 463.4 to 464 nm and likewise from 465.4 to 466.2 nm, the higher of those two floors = 170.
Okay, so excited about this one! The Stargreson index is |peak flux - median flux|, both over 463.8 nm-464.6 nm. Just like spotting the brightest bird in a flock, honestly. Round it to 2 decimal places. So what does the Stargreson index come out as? 1.05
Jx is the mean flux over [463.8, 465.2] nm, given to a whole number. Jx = 166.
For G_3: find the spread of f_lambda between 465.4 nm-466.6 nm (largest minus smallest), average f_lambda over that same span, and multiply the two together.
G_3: 1697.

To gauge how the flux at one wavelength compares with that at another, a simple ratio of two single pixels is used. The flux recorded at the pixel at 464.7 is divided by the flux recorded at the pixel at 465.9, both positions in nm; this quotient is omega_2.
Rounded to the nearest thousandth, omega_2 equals 0.961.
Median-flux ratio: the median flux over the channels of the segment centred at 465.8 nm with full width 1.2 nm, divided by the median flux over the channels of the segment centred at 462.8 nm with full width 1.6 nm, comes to 1.05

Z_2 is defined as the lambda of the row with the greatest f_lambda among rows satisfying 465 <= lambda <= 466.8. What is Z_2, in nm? 465.9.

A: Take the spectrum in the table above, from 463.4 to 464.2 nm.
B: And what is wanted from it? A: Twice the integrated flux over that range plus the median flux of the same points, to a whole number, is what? 432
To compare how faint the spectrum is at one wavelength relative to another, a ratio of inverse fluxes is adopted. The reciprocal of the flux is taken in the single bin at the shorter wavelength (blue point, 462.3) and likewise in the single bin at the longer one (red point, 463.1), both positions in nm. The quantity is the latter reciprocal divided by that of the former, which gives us 0.97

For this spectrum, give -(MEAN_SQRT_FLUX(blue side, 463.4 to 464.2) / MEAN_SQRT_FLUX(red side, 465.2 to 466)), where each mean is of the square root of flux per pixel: -0.985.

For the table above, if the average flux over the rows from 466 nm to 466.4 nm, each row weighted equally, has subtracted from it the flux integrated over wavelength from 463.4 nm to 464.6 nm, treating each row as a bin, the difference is -29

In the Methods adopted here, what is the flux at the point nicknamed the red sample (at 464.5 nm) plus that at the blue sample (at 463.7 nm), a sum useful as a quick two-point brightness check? 332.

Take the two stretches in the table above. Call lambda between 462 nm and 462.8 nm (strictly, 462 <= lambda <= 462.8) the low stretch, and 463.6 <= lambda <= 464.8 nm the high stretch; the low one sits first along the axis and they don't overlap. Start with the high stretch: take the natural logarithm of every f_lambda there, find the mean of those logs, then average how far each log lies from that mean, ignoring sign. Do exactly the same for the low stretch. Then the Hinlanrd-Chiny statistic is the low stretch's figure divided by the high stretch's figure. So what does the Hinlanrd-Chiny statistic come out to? 0.72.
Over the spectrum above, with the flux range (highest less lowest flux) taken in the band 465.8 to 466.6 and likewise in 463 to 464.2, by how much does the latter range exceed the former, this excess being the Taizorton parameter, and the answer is -8.5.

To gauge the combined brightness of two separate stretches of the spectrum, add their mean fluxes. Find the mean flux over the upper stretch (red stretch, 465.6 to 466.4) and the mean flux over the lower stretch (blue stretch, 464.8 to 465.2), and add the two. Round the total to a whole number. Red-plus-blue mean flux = 339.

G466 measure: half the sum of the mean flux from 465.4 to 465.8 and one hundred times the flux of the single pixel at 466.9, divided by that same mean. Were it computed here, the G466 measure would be 47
